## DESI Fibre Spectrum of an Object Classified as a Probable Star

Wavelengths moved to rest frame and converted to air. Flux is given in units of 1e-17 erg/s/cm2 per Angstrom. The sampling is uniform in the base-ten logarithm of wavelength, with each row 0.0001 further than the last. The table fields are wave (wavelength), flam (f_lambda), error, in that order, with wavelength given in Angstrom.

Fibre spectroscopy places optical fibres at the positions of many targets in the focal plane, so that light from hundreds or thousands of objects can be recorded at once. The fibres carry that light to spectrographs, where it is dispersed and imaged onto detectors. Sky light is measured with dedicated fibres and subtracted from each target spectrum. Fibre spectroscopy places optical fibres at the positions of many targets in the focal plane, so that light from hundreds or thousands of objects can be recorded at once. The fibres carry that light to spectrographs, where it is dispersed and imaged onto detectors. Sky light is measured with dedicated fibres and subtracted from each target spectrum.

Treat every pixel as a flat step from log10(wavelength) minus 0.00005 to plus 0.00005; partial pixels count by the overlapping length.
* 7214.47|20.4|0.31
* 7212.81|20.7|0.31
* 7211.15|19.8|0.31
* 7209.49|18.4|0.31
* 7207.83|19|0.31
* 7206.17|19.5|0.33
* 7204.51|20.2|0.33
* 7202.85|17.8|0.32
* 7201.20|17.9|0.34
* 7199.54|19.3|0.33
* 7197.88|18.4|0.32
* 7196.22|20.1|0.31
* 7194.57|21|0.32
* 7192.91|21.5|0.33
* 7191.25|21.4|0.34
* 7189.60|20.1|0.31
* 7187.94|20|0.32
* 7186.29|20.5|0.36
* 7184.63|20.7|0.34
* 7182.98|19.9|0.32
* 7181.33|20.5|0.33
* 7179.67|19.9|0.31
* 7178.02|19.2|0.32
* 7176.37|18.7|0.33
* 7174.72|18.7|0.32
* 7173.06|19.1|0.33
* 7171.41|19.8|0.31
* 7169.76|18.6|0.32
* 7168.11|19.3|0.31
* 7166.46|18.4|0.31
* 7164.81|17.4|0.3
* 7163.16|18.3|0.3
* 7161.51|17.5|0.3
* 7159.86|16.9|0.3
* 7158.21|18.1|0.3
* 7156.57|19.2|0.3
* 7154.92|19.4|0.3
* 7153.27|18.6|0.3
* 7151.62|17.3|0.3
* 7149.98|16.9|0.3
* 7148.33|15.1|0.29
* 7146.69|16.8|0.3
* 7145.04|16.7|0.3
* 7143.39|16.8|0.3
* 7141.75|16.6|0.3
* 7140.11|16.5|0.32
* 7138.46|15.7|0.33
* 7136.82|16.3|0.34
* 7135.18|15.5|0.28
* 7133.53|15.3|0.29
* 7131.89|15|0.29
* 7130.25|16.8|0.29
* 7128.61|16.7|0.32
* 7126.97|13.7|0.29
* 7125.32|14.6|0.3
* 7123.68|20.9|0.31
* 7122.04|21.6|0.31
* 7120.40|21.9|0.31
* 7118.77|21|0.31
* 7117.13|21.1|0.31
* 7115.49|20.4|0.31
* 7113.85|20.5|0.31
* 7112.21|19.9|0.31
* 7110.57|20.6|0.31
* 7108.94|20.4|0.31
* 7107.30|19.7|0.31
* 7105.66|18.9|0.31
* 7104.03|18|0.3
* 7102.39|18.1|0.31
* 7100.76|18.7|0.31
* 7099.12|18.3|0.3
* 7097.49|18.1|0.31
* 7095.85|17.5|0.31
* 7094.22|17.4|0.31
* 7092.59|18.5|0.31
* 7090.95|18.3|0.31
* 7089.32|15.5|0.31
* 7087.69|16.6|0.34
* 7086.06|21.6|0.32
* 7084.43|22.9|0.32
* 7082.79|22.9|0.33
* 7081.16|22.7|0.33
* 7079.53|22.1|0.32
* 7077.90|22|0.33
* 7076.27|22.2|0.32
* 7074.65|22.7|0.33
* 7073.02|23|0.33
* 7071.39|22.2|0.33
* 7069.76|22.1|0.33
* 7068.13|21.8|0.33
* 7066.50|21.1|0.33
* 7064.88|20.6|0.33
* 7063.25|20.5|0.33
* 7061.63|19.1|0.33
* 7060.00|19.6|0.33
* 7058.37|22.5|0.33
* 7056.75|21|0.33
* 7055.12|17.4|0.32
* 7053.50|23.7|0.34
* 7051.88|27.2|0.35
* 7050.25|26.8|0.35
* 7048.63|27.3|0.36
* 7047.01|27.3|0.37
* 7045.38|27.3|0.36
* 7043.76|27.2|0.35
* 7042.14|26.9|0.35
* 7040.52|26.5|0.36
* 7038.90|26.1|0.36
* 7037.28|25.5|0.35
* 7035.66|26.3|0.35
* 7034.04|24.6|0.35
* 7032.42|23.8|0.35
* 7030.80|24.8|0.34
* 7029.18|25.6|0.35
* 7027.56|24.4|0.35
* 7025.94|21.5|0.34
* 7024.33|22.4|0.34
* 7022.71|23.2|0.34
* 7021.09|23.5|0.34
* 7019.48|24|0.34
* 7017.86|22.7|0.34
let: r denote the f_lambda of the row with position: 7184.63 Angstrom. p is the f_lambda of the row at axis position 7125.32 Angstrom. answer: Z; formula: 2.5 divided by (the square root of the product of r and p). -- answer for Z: 0.144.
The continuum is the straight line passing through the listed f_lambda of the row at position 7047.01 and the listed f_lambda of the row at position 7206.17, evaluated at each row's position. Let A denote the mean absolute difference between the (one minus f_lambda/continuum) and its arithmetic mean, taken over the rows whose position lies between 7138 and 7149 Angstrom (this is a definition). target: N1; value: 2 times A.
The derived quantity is 0.046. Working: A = 0.023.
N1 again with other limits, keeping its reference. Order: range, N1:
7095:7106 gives 0.031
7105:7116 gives 0.046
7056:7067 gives 0.058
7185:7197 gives 0.061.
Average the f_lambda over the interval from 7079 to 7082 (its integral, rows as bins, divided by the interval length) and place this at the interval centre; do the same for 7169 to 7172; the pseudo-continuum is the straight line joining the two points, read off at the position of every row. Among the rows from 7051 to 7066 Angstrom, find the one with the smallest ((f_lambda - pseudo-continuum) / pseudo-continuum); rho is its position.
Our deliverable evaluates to 7055.12 Angstrom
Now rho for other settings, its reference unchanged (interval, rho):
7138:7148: 7138.46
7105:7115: 7105.66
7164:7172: 7164.81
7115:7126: 7125.32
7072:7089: 7087.69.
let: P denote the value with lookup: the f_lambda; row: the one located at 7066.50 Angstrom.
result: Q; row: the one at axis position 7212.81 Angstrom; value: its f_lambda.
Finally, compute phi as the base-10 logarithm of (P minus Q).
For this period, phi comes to -0.40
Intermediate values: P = 21.1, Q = 20.7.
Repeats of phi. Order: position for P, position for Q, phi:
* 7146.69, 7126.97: 0.49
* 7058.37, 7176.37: 0.58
